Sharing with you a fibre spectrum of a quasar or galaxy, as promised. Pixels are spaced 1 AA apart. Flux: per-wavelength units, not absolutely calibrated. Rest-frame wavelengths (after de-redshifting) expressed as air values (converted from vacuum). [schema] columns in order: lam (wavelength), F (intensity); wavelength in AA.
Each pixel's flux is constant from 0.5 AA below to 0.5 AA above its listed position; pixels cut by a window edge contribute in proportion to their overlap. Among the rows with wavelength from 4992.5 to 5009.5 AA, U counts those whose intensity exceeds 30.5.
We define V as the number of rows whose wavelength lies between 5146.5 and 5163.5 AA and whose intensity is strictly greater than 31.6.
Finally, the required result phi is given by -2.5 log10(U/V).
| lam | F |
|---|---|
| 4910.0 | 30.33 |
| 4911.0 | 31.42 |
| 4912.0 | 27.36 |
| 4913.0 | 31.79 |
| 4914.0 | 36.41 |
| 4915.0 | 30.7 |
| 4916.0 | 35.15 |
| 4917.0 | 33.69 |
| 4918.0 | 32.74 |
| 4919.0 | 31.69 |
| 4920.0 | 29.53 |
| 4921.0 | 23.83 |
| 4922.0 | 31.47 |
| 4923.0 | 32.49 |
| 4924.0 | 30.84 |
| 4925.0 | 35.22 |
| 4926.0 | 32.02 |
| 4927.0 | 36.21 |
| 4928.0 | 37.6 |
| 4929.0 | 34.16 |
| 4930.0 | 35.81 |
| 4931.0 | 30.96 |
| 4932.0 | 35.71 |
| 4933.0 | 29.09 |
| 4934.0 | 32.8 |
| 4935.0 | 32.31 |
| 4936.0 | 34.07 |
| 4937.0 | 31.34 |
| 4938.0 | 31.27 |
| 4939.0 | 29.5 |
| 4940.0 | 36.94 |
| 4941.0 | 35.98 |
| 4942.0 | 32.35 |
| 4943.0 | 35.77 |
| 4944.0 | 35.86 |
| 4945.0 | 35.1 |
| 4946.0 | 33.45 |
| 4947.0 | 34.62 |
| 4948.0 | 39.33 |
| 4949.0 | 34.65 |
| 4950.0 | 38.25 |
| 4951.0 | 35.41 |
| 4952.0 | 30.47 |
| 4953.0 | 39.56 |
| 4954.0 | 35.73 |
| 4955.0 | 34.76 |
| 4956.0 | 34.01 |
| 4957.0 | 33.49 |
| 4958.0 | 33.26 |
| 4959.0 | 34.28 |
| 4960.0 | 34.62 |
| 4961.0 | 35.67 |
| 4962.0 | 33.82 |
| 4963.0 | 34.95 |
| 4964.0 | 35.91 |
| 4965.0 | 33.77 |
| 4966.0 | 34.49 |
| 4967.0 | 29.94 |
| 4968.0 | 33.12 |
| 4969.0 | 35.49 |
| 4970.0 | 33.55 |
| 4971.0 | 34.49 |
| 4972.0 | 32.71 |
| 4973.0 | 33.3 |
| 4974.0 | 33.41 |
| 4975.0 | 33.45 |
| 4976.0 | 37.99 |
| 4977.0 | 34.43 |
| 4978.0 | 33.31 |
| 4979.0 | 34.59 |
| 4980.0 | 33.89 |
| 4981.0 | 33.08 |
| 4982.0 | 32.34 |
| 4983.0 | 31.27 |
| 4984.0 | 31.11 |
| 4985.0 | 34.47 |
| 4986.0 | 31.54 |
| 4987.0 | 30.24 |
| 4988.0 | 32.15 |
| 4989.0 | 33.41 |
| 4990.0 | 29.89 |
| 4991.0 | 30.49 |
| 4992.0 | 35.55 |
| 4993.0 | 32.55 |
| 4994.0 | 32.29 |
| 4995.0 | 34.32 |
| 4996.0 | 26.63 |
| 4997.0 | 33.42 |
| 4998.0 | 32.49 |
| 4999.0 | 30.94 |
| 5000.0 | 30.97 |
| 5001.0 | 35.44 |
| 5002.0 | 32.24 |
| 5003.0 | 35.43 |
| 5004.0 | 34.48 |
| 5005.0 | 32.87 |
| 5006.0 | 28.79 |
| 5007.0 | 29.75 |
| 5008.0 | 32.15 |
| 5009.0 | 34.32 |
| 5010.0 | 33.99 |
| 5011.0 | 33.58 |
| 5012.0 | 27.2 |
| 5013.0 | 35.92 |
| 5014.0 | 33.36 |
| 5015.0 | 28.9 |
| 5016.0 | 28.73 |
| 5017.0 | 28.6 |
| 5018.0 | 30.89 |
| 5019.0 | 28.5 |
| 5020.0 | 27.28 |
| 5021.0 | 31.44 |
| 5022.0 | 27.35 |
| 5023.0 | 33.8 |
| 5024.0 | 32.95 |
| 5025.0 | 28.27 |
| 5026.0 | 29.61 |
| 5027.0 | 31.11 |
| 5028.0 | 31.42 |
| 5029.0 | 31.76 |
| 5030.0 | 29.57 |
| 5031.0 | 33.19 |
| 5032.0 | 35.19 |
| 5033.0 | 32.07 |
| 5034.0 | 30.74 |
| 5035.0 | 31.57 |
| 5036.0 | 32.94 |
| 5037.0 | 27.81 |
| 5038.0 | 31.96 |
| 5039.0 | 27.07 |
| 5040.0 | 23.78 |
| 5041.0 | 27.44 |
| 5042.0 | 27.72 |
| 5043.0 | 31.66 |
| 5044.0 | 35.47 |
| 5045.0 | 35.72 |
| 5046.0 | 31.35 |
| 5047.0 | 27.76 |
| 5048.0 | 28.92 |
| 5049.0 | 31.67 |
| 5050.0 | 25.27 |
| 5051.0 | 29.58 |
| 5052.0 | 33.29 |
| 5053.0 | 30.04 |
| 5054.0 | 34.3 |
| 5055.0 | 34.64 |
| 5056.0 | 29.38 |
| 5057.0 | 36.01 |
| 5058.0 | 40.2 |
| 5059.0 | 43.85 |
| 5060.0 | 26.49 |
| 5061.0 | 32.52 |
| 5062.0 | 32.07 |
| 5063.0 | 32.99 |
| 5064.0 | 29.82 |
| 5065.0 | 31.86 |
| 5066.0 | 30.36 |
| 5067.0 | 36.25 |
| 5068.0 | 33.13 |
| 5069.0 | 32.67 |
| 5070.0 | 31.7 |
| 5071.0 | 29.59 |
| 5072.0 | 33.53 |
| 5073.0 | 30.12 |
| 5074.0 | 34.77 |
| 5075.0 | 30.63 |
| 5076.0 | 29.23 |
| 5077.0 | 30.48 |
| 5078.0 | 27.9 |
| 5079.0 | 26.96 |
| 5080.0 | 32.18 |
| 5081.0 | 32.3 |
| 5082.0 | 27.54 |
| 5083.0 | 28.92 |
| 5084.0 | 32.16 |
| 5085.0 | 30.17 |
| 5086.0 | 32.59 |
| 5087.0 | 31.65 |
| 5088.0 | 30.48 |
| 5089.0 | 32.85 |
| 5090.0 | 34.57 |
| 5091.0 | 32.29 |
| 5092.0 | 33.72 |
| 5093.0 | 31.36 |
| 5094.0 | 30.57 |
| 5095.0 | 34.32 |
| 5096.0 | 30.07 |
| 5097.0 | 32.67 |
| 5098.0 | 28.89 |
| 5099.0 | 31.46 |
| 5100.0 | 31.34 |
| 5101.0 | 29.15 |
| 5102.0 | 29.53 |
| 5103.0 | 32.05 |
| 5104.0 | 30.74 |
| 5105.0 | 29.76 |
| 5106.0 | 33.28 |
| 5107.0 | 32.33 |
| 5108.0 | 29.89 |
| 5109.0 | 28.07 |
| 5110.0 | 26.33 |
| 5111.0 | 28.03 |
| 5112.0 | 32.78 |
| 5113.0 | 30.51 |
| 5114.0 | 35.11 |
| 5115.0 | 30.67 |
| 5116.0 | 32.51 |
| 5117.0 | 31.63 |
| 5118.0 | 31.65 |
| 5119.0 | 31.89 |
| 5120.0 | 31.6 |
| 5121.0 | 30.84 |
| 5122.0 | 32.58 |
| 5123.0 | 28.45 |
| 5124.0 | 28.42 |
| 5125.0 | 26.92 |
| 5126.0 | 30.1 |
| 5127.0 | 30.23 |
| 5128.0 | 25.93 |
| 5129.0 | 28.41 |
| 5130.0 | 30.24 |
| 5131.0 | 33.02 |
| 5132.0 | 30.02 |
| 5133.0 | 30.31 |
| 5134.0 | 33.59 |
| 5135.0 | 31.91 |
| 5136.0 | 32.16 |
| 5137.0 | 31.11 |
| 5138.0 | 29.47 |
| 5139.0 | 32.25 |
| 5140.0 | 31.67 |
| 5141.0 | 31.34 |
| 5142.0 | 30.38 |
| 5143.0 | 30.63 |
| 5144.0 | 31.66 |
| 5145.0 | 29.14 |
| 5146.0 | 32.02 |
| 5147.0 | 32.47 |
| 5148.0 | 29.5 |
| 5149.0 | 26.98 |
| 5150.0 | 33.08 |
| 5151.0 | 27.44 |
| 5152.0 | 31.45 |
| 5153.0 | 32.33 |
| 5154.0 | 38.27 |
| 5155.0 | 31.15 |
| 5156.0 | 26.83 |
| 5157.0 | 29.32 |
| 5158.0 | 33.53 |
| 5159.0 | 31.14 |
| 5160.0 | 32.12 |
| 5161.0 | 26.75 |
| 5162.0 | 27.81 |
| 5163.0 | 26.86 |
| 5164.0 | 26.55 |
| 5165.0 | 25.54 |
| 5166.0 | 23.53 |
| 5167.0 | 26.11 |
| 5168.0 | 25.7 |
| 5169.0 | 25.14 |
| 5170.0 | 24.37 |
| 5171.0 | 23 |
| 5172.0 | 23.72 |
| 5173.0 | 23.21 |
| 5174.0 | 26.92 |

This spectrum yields -0.92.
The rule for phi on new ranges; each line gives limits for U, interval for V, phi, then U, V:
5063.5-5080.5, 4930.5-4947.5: 0.31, 9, 12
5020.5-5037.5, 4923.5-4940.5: -0.09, 12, 11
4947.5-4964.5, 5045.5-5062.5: -0.62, 16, 9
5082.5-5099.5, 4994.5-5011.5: 0.00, 12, 12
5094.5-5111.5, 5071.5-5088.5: -0.14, 8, 7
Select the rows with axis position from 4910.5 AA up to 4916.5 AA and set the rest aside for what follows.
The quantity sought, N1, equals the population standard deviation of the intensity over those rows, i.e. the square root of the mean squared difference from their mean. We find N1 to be 3.0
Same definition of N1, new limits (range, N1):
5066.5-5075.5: 2.1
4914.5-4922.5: 3.2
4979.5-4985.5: 1.3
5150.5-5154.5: 3.9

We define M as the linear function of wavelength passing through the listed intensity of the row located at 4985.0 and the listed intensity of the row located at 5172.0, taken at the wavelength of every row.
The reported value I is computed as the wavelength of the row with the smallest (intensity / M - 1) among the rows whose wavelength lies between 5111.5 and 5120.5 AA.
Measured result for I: 5113.0 AA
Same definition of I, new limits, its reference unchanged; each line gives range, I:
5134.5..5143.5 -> 5138.0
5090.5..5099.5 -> 5098.0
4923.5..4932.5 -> 4924.0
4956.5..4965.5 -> 4958.0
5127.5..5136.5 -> 5128.0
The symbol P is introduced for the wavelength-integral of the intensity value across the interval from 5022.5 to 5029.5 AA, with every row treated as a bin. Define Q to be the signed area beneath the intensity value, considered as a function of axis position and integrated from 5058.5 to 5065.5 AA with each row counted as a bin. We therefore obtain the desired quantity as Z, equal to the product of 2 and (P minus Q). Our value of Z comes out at -21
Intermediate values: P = 219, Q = 230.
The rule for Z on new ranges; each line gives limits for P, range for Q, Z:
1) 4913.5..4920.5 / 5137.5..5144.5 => 25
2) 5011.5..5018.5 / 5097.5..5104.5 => 1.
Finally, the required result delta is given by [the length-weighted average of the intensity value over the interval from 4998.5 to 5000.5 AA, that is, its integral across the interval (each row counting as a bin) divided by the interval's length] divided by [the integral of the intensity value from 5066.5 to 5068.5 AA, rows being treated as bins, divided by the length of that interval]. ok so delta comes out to 0.89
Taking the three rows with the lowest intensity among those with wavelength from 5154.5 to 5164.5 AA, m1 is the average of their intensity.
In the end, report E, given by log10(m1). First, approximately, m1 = 26.7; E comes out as 1.43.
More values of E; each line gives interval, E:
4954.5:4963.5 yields 1.53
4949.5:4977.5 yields 1.49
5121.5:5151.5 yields 1.43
